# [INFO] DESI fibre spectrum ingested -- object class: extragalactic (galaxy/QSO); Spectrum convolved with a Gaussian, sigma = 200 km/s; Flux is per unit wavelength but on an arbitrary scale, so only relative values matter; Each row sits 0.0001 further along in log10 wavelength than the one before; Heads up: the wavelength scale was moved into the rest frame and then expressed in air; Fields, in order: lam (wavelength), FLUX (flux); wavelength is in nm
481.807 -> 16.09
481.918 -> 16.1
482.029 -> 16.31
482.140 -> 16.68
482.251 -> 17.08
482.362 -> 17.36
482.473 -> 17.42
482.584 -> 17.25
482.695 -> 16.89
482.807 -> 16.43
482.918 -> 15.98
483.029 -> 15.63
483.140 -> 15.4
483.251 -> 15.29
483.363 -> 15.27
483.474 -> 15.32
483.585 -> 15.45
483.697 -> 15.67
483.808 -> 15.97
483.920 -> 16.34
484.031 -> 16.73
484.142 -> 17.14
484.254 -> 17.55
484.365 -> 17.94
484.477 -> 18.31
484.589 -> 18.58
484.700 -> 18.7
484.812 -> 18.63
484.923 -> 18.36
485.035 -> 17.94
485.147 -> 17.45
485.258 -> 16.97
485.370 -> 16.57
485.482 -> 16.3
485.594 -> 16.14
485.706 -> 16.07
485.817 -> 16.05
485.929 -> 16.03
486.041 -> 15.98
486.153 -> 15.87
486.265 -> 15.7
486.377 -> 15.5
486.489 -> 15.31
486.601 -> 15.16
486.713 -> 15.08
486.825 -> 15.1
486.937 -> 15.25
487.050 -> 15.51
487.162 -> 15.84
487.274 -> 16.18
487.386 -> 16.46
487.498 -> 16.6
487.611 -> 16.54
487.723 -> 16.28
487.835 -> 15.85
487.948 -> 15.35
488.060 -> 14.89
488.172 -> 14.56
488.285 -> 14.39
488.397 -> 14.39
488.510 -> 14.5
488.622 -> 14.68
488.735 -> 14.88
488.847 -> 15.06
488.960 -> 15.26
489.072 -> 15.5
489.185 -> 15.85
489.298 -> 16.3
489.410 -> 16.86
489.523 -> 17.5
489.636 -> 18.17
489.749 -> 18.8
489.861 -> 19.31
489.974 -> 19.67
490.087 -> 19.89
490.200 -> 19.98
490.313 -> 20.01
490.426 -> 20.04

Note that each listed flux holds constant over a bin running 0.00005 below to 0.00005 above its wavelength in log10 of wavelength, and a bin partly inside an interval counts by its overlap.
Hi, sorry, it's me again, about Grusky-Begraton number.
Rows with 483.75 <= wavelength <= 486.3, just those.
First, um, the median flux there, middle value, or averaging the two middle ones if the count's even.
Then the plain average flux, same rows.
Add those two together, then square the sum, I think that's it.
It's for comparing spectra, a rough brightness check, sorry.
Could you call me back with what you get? 1139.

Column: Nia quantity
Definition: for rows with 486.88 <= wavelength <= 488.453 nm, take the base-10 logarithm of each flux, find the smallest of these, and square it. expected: 1.34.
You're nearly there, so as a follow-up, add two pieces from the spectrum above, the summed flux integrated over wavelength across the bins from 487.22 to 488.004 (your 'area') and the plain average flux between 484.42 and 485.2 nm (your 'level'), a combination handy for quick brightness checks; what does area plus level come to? 31.0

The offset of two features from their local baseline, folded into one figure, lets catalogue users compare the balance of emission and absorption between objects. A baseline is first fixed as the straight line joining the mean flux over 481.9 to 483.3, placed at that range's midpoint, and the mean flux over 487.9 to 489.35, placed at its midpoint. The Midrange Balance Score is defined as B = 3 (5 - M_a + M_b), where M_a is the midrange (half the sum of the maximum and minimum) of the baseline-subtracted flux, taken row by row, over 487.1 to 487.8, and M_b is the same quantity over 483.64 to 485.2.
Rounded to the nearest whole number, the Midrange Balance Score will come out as 16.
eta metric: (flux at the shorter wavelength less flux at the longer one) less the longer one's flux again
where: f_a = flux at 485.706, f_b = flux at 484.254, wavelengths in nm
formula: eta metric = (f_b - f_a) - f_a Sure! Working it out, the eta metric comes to -14.6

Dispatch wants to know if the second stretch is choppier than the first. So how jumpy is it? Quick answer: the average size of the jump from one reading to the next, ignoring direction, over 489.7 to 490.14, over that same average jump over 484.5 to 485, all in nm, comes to 2.4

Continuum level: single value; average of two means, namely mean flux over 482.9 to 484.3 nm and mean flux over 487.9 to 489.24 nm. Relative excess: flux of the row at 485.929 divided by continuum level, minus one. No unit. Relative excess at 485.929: 0.04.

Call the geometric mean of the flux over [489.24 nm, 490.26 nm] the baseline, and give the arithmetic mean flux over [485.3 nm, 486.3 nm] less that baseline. -2.4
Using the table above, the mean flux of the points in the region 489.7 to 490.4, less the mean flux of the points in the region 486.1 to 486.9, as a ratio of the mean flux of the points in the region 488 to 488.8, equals 0.29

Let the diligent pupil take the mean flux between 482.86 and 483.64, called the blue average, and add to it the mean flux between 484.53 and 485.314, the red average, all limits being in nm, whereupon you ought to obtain 33.6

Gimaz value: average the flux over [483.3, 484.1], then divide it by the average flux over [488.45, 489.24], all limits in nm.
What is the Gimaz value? 1.05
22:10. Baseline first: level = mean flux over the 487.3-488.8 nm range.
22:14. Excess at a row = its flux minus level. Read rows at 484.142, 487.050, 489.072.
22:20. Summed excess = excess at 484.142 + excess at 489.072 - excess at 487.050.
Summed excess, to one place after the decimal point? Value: 1.8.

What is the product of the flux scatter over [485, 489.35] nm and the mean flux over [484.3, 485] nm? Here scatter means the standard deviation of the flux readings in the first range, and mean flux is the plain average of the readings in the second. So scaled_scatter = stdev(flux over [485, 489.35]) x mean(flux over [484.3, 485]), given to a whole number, 15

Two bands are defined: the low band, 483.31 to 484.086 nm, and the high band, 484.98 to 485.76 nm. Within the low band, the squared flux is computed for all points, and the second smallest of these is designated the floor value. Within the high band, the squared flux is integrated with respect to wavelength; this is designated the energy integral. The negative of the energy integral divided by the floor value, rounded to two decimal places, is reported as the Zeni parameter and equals -0.94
